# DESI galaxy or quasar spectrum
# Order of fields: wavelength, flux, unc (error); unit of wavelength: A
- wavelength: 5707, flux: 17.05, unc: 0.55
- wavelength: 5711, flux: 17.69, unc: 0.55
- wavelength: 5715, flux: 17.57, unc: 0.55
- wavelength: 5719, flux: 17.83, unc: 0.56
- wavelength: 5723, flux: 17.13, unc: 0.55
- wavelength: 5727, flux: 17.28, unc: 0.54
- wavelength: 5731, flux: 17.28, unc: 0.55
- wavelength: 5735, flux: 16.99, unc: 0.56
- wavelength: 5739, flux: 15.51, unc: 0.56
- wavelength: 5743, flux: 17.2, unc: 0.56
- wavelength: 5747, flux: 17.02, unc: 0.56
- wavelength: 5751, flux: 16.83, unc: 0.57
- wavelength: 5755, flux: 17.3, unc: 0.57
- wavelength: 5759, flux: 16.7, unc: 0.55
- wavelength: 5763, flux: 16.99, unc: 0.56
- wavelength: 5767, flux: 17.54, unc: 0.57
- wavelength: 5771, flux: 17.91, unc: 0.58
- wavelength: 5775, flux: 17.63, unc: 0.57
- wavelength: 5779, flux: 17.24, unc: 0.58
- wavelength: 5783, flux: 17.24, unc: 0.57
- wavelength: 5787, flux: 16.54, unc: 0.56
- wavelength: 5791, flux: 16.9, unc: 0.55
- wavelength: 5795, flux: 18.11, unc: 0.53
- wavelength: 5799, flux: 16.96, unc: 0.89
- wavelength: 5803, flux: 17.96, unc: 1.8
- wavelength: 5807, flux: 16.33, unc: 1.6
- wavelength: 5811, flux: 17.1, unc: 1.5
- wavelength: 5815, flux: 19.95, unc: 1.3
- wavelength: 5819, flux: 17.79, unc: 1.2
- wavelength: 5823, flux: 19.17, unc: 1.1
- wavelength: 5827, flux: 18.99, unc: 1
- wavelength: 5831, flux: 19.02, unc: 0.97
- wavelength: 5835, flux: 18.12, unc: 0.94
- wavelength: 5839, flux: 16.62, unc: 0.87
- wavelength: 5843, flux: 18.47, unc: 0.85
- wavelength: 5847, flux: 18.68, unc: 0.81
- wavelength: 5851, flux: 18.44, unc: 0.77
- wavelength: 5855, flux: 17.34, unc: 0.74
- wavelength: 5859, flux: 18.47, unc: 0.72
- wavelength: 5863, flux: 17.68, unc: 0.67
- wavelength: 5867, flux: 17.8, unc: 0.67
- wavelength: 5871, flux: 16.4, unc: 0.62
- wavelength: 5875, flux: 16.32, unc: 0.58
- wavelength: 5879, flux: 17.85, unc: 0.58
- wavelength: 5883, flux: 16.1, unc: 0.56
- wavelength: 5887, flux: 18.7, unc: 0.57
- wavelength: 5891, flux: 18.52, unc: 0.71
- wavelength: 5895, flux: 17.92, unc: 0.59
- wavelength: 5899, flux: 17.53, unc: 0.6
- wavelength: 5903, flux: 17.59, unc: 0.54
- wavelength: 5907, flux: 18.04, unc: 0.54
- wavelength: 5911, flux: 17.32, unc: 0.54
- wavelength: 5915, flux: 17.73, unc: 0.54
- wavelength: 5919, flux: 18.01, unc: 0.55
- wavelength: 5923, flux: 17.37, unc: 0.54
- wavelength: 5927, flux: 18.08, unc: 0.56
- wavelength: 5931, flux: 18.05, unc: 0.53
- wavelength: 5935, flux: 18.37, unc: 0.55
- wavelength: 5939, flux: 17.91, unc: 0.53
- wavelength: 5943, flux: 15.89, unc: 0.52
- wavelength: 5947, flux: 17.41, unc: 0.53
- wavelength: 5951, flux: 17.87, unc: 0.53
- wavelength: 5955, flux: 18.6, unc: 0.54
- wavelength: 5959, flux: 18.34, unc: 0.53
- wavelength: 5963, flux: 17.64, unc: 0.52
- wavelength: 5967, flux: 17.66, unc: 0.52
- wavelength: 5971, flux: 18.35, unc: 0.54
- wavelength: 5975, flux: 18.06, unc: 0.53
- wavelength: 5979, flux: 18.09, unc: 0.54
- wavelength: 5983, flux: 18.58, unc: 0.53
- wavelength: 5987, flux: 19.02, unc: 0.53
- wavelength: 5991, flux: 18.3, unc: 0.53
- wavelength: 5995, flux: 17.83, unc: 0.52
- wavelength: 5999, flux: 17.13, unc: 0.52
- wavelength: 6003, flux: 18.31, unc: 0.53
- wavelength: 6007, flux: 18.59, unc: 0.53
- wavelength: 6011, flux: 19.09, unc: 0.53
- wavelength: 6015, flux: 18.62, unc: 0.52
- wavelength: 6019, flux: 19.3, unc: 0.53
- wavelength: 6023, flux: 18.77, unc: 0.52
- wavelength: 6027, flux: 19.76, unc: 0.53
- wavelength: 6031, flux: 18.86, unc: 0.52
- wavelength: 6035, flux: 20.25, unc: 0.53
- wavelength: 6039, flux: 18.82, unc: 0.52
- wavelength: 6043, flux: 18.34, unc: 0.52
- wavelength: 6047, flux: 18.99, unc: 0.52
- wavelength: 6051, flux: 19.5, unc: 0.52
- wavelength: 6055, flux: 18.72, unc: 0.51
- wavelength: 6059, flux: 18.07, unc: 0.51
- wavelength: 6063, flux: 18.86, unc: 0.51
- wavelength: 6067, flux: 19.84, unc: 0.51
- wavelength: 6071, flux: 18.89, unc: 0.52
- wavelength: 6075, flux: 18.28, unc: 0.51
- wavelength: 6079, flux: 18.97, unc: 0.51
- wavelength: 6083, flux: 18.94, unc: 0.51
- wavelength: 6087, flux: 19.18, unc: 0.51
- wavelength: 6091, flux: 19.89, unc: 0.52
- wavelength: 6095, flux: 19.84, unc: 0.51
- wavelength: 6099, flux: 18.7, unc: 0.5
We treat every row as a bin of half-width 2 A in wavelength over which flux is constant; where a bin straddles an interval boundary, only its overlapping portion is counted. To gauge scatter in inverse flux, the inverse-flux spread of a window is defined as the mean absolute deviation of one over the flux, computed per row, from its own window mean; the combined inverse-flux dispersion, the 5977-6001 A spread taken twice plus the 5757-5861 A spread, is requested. 0.0053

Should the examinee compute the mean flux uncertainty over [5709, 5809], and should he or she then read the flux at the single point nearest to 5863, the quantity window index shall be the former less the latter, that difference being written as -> -17.0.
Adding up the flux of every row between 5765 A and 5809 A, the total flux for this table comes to 190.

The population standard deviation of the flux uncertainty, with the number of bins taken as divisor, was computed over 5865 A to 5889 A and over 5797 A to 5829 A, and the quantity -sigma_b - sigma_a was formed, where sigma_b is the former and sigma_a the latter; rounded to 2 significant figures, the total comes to -0.33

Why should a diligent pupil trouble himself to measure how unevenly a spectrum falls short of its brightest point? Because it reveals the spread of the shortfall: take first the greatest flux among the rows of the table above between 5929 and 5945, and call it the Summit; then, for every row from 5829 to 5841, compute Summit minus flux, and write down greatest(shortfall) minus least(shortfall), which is 2.4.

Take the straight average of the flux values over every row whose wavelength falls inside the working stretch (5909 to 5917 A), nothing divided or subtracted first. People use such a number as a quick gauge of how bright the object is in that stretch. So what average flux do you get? 17.5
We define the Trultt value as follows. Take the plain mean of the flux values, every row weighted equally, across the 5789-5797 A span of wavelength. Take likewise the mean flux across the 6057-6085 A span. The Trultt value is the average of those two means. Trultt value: 18.2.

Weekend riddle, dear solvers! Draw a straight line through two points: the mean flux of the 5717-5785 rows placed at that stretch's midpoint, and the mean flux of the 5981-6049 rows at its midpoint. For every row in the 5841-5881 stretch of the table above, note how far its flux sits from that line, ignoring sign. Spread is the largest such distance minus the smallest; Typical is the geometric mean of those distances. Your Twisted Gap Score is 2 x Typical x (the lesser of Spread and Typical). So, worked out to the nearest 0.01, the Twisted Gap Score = 0.36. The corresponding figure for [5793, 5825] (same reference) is 1.02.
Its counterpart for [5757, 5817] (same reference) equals 0.39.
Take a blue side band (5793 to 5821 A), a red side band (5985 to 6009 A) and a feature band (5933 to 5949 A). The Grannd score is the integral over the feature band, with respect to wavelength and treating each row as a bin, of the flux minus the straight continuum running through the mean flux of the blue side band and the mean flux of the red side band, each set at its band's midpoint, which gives -10.7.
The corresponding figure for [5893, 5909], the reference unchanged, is -3.2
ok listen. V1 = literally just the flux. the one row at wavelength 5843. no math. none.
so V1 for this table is 18.47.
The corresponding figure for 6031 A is 18.86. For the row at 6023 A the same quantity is 18.77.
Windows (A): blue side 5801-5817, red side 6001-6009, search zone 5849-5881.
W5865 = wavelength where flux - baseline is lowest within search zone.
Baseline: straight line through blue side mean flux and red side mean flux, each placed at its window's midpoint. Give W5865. 5875 A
